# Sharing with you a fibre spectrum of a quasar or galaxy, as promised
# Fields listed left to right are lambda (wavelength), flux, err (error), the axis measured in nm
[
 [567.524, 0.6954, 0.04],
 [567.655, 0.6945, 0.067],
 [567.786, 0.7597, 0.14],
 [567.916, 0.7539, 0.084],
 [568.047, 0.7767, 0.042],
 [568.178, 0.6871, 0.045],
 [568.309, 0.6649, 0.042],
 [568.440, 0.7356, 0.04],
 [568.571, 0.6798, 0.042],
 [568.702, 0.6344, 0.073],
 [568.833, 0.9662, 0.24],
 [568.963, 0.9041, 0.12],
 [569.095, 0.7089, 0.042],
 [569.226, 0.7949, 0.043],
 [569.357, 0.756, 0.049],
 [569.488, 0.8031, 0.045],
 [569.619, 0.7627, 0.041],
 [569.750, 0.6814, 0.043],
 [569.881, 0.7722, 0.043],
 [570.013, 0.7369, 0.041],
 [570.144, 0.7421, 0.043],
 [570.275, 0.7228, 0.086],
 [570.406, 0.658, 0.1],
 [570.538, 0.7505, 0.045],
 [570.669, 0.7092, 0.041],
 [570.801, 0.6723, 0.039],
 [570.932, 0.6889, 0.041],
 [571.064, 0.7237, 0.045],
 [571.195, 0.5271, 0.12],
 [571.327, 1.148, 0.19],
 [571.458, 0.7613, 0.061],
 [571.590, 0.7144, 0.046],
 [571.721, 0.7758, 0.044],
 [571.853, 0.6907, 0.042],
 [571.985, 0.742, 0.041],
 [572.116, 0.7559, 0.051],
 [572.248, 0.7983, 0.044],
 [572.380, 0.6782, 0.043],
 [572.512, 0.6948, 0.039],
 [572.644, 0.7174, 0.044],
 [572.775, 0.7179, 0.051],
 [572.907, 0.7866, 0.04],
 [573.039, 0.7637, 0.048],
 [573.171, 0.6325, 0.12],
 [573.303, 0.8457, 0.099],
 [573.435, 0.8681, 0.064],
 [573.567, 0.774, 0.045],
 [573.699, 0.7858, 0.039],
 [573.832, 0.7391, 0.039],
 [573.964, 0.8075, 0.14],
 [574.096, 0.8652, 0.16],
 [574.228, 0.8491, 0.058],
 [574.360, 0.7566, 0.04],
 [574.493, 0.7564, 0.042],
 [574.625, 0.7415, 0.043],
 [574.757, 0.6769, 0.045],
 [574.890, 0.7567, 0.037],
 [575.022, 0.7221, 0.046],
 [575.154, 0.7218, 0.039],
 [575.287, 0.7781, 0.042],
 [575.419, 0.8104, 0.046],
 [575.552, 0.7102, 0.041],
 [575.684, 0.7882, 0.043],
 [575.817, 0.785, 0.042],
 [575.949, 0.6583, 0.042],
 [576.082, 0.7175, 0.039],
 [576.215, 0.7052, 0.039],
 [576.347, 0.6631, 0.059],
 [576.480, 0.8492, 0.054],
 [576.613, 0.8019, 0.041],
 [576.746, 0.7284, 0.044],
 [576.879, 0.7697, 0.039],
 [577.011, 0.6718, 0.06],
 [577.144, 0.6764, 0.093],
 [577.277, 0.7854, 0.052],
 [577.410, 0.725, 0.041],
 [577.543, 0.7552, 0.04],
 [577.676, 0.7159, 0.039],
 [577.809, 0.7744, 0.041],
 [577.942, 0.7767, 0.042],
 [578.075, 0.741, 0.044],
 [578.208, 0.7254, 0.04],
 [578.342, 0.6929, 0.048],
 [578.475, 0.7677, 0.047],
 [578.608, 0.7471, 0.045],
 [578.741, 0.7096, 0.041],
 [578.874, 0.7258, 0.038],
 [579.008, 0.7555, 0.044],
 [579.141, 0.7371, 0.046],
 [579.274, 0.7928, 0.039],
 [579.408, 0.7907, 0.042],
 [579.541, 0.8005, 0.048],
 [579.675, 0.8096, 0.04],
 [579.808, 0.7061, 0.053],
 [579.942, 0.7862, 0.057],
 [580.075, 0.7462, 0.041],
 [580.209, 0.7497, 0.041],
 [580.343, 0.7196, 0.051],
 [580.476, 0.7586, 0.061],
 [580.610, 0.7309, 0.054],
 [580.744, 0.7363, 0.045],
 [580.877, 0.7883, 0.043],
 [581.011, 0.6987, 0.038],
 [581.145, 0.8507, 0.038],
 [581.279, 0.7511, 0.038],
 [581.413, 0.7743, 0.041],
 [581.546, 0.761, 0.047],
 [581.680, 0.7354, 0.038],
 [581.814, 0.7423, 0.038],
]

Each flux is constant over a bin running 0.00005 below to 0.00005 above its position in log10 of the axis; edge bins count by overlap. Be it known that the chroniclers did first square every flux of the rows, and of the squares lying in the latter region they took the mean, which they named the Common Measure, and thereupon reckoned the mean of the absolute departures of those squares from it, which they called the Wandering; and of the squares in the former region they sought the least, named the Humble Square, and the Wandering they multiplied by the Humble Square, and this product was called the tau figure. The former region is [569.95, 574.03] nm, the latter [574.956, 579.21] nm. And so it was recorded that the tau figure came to 0.015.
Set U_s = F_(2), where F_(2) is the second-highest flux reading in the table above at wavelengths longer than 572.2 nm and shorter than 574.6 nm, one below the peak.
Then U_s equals 0.8652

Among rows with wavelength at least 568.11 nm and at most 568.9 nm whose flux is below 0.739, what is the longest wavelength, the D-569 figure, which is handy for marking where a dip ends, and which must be 568.702 nm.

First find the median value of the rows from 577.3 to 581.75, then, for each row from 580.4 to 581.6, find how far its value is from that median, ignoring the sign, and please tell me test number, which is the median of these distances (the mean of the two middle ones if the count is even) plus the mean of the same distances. 0.049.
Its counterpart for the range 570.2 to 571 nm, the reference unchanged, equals 0.100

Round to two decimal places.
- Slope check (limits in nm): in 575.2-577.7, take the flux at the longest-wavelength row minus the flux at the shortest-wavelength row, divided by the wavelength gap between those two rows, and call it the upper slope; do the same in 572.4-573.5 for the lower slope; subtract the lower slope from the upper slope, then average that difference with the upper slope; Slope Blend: -0.12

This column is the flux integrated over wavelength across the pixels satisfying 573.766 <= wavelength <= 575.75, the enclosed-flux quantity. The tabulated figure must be 1.519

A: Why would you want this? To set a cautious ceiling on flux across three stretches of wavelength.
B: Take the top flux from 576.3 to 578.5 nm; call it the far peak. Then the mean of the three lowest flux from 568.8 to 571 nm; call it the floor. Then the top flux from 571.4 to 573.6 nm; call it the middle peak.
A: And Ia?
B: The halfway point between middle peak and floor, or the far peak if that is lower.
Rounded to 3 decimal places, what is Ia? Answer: 0.769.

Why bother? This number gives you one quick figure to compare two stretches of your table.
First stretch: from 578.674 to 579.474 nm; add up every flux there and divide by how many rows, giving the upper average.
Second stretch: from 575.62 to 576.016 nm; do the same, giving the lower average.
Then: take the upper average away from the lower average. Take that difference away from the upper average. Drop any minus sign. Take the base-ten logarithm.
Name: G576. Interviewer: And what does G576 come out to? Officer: -0.119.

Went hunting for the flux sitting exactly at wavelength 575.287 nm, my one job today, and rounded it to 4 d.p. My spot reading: 0.7781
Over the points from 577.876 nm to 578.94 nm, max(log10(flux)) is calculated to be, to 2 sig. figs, -0.11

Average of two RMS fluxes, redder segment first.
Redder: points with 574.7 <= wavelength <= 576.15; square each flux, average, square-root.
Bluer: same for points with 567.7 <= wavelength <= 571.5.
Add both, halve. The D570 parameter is 0.748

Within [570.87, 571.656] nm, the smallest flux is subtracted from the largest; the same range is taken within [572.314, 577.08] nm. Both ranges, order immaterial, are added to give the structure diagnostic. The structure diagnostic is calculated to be 0.86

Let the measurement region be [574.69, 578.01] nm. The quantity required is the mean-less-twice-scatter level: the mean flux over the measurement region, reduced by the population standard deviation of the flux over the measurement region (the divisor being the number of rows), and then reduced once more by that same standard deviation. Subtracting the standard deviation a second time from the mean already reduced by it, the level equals 0.641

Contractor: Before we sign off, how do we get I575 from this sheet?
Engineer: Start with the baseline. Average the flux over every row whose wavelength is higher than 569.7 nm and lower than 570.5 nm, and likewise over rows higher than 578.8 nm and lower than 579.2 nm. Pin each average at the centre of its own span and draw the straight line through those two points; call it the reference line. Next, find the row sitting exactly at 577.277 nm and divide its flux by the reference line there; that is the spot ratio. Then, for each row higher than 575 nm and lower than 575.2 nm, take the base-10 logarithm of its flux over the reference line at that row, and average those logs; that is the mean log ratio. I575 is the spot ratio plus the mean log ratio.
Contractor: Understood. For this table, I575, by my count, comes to 1.06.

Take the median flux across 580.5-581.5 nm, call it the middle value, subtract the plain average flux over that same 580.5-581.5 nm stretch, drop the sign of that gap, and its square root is 0.102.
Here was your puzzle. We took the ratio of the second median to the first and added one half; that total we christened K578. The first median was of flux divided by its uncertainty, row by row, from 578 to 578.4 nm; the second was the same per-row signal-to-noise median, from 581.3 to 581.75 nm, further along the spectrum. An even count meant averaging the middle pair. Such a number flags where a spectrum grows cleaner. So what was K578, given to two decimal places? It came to 1.62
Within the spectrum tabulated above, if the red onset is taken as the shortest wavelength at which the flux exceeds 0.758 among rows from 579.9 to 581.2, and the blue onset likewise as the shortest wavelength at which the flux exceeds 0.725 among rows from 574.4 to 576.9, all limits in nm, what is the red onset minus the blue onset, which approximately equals 5.45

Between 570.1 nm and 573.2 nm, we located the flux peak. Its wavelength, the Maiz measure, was 571.327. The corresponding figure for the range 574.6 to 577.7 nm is 576.480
